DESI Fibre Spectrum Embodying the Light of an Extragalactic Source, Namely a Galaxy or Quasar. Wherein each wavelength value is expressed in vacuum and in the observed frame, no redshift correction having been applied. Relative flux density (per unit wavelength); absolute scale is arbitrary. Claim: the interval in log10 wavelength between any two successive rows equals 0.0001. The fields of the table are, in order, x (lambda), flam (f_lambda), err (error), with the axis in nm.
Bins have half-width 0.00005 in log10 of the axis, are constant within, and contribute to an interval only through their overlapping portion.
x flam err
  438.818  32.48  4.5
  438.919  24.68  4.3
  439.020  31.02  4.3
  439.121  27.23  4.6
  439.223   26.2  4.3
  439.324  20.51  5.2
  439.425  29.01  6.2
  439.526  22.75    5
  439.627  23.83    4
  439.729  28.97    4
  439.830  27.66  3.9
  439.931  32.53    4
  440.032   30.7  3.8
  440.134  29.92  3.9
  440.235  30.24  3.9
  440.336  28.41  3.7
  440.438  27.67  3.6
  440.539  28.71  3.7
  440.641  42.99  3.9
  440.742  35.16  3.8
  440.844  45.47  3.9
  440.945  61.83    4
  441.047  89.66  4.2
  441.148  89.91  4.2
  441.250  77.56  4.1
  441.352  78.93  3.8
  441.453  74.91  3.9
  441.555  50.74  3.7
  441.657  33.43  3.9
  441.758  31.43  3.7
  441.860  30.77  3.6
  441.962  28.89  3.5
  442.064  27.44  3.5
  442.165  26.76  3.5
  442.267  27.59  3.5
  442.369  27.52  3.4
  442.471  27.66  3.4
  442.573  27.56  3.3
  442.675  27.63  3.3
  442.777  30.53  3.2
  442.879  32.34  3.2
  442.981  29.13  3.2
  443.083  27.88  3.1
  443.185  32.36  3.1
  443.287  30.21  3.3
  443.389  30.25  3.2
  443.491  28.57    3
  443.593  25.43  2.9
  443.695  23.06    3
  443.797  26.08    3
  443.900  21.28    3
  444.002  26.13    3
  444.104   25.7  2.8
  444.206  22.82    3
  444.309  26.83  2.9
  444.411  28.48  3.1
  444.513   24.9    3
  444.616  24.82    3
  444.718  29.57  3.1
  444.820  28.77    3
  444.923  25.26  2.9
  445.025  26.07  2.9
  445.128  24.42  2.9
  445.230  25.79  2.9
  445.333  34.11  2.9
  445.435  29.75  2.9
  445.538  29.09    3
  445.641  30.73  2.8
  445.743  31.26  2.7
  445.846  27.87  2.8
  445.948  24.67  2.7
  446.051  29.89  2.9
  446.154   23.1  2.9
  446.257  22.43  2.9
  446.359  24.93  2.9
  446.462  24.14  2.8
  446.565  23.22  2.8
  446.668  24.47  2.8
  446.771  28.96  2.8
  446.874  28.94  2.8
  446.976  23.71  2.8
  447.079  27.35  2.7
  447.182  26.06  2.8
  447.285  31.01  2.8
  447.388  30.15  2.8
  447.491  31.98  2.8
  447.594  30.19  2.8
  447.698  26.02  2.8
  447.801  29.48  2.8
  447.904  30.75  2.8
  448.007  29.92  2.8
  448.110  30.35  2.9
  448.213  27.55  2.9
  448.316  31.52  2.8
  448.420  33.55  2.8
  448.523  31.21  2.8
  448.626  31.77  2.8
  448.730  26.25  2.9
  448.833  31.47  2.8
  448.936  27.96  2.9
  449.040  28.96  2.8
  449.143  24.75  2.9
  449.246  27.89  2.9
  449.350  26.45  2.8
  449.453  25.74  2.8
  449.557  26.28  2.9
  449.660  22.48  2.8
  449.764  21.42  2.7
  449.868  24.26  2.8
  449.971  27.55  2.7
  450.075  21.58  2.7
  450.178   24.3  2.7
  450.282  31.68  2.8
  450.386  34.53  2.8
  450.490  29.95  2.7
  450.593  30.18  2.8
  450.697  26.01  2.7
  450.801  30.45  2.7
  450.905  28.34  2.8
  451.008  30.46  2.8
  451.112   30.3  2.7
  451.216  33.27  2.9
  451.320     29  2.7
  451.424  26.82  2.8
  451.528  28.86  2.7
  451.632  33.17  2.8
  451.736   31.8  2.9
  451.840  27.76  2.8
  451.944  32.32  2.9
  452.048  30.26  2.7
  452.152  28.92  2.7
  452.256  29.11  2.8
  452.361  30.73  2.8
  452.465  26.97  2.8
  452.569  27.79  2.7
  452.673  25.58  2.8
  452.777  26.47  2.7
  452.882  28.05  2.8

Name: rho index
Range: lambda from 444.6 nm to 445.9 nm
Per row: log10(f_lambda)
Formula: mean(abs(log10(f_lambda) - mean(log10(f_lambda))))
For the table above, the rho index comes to 0.037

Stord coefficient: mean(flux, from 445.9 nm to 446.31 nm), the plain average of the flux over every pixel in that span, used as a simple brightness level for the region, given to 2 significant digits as 25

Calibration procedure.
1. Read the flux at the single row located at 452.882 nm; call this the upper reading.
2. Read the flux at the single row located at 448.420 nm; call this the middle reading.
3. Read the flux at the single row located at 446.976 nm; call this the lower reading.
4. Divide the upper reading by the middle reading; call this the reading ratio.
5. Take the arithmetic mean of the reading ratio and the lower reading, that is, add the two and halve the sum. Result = 12.3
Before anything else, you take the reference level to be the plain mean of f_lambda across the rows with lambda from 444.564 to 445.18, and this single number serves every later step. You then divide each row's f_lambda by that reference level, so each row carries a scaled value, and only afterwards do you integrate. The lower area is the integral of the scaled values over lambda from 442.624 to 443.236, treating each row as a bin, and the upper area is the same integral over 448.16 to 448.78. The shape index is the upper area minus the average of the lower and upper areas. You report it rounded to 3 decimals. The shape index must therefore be 0.008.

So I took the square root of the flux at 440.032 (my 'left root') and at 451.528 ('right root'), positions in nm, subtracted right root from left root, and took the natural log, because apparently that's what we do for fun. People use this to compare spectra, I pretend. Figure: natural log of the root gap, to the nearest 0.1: -1.8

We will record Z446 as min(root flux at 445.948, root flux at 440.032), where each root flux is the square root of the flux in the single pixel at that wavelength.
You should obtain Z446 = 5.0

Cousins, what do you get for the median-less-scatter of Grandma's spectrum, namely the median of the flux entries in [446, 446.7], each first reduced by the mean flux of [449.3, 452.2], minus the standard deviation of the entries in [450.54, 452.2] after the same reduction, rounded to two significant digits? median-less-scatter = -6.3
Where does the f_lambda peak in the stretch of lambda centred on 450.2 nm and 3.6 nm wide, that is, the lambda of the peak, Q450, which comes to 450.386 nm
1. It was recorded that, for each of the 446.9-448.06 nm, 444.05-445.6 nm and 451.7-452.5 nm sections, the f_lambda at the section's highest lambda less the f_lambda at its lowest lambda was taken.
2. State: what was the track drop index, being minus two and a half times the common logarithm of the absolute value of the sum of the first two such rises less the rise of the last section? -2.9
